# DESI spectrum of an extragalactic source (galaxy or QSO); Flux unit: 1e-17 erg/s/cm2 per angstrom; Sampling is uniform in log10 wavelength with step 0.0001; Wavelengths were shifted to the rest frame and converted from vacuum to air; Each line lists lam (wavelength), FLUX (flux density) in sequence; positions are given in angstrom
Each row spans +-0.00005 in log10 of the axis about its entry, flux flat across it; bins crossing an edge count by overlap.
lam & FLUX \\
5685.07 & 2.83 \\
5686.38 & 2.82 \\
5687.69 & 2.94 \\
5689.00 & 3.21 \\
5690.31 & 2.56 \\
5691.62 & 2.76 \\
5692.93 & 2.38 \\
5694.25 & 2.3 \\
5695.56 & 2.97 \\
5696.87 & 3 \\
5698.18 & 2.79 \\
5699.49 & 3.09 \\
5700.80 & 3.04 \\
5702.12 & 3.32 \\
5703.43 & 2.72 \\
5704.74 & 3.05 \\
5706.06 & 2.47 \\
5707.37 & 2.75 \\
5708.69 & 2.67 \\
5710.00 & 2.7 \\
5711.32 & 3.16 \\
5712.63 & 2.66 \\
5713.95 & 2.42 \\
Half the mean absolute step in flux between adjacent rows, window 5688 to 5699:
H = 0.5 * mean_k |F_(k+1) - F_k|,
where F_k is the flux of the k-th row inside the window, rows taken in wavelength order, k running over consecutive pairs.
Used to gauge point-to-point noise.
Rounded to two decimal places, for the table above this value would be 0.16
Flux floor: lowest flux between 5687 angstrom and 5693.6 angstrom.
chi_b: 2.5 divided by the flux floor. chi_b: 1.05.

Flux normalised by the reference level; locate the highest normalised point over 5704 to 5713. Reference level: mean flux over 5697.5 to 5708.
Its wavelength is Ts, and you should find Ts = 5711.32 angstrom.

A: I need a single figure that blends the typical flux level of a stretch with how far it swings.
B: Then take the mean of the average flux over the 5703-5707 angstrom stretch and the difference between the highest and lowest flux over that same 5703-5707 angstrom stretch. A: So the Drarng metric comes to 1.66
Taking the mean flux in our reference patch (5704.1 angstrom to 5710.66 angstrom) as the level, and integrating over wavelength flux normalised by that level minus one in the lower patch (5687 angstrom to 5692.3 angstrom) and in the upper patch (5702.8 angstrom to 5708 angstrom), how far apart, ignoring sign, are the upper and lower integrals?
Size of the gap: 0.2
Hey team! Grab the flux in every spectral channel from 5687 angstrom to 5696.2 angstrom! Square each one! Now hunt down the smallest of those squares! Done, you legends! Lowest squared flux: 5.3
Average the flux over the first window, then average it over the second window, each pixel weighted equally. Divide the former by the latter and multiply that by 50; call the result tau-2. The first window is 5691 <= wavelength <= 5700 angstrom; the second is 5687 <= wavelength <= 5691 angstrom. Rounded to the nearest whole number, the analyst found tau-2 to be 47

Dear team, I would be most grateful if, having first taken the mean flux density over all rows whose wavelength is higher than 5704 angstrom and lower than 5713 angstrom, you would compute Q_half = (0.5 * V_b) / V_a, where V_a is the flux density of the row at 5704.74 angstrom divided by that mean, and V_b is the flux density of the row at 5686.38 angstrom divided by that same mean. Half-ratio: 0.46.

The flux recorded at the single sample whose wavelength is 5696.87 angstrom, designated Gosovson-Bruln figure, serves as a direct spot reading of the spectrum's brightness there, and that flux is 3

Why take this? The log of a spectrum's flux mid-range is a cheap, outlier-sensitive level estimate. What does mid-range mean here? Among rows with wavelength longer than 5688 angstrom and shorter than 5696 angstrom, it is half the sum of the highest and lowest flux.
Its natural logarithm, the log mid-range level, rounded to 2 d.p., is 1.01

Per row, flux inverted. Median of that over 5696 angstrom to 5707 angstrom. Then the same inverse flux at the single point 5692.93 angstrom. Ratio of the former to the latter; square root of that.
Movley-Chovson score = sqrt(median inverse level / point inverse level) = 0.89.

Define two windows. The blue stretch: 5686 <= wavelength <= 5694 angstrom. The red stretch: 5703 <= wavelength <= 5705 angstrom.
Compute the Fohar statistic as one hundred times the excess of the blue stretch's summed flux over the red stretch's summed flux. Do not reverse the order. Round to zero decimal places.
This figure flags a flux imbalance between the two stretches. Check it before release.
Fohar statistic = 1090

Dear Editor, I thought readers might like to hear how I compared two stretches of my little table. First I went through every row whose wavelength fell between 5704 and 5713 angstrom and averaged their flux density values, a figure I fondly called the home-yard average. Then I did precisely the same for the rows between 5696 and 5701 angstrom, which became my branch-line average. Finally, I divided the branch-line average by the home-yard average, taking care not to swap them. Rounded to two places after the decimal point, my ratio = 1.07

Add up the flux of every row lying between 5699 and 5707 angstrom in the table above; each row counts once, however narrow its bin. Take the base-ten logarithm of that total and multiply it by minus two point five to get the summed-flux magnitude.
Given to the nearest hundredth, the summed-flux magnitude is -3.12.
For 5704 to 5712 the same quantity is -3.06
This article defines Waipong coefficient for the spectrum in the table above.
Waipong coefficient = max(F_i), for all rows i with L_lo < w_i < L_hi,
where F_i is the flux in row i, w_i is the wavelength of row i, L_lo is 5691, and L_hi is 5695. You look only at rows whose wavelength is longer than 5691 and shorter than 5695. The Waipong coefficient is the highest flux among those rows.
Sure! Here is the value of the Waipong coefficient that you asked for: 2.76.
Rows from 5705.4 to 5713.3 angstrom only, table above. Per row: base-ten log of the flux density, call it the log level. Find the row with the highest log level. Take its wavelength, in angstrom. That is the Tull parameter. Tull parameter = 5711.32 angstrom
